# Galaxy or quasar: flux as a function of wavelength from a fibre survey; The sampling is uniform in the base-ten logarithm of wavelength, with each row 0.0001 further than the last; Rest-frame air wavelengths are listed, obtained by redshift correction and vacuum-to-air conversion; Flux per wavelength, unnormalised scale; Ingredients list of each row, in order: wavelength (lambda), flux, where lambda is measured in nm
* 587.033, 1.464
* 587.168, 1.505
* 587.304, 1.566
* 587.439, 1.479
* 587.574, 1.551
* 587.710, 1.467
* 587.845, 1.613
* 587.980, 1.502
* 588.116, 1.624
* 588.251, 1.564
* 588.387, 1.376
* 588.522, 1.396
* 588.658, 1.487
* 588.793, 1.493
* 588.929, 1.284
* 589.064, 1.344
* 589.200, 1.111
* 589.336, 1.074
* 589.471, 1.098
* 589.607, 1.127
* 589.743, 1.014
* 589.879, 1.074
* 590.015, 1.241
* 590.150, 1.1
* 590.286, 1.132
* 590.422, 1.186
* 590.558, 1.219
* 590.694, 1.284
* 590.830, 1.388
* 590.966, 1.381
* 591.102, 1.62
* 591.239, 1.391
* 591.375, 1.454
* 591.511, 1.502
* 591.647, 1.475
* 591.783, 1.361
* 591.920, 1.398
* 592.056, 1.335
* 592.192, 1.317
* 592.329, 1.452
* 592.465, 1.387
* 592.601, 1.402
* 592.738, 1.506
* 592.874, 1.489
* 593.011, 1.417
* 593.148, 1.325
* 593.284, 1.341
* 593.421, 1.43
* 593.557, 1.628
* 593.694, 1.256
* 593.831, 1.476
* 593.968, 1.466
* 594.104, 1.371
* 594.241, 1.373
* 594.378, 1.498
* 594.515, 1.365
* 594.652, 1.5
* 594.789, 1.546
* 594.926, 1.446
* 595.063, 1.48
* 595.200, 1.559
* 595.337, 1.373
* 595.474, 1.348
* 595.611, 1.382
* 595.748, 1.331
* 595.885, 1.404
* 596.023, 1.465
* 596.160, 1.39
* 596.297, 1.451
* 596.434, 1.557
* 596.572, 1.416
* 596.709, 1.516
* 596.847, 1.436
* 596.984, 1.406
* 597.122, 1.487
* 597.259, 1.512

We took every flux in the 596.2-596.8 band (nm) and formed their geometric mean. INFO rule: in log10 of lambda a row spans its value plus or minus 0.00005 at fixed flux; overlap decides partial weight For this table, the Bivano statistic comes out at 1.48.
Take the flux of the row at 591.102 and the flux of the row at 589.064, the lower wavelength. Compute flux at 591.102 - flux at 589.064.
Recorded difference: 0.28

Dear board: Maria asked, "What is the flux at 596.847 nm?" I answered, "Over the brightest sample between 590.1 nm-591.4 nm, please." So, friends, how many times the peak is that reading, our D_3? 0.886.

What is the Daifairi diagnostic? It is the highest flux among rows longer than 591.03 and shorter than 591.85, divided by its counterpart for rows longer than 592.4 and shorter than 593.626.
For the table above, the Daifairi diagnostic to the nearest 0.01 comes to 1.00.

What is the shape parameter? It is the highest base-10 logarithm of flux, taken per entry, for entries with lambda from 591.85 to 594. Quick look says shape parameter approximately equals 0.212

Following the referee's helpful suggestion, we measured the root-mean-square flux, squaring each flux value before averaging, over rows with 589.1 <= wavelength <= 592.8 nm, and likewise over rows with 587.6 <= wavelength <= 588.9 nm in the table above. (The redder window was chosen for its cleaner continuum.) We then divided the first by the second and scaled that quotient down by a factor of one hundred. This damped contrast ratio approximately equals 0.0087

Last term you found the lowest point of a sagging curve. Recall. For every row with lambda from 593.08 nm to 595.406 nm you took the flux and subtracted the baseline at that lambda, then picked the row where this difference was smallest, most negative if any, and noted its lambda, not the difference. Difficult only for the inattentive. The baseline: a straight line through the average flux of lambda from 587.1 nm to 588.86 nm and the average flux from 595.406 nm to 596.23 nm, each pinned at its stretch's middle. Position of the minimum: 593.694 nm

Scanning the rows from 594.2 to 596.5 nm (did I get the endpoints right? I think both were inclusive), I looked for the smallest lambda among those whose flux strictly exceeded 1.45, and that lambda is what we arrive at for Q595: 594.378 nm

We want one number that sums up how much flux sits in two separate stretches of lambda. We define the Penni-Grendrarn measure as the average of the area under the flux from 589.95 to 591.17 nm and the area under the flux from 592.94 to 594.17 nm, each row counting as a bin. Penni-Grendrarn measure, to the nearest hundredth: 1.65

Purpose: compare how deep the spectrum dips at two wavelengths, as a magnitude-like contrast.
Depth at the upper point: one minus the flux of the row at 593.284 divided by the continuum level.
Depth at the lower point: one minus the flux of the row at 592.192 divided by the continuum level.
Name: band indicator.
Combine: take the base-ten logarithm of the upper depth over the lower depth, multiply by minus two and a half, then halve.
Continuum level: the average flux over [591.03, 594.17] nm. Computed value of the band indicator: 0.13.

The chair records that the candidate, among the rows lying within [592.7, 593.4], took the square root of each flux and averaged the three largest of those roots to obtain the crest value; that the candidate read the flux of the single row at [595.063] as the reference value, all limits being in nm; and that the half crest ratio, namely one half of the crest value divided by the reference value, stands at 0.410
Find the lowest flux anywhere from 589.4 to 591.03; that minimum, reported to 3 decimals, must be 1.014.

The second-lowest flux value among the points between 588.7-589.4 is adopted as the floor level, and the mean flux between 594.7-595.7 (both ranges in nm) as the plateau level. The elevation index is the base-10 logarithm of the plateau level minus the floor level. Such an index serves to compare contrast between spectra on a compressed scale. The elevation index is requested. -0.47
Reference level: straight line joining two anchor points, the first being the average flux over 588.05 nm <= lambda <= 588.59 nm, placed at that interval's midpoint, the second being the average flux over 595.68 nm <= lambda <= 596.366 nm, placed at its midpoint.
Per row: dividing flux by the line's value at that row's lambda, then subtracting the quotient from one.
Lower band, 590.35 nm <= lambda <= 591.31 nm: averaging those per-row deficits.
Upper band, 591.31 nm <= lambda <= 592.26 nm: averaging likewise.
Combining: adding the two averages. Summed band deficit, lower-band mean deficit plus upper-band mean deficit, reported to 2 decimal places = 0.11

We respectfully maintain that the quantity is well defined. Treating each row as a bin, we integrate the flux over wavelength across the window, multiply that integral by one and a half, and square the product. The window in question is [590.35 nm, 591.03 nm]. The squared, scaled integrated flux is 1.7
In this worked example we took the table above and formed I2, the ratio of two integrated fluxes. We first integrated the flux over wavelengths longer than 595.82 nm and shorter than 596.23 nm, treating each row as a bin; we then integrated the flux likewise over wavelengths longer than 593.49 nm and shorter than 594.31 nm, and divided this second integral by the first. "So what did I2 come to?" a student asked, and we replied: 2.0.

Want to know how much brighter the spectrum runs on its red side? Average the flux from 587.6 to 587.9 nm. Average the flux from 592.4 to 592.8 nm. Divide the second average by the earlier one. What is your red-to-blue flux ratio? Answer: 0.93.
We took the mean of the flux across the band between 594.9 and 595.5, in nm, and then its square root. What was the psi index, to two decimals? 1.20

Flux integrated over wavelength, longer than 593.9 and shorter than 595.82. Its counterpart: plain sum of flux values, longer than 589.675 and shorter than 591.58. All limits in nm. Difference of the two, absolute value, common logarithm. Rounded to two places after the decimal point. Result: 1.18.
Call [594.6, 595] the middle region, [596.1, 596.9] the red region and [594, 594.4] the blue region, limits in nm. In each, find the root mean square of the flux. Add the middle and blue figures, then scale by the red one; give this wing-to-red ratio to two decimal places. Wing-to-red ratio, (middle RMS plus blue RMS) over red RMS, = 1.99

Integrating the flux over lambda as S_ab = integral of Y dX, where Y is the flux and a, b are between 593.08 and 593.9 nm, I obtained 1.16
